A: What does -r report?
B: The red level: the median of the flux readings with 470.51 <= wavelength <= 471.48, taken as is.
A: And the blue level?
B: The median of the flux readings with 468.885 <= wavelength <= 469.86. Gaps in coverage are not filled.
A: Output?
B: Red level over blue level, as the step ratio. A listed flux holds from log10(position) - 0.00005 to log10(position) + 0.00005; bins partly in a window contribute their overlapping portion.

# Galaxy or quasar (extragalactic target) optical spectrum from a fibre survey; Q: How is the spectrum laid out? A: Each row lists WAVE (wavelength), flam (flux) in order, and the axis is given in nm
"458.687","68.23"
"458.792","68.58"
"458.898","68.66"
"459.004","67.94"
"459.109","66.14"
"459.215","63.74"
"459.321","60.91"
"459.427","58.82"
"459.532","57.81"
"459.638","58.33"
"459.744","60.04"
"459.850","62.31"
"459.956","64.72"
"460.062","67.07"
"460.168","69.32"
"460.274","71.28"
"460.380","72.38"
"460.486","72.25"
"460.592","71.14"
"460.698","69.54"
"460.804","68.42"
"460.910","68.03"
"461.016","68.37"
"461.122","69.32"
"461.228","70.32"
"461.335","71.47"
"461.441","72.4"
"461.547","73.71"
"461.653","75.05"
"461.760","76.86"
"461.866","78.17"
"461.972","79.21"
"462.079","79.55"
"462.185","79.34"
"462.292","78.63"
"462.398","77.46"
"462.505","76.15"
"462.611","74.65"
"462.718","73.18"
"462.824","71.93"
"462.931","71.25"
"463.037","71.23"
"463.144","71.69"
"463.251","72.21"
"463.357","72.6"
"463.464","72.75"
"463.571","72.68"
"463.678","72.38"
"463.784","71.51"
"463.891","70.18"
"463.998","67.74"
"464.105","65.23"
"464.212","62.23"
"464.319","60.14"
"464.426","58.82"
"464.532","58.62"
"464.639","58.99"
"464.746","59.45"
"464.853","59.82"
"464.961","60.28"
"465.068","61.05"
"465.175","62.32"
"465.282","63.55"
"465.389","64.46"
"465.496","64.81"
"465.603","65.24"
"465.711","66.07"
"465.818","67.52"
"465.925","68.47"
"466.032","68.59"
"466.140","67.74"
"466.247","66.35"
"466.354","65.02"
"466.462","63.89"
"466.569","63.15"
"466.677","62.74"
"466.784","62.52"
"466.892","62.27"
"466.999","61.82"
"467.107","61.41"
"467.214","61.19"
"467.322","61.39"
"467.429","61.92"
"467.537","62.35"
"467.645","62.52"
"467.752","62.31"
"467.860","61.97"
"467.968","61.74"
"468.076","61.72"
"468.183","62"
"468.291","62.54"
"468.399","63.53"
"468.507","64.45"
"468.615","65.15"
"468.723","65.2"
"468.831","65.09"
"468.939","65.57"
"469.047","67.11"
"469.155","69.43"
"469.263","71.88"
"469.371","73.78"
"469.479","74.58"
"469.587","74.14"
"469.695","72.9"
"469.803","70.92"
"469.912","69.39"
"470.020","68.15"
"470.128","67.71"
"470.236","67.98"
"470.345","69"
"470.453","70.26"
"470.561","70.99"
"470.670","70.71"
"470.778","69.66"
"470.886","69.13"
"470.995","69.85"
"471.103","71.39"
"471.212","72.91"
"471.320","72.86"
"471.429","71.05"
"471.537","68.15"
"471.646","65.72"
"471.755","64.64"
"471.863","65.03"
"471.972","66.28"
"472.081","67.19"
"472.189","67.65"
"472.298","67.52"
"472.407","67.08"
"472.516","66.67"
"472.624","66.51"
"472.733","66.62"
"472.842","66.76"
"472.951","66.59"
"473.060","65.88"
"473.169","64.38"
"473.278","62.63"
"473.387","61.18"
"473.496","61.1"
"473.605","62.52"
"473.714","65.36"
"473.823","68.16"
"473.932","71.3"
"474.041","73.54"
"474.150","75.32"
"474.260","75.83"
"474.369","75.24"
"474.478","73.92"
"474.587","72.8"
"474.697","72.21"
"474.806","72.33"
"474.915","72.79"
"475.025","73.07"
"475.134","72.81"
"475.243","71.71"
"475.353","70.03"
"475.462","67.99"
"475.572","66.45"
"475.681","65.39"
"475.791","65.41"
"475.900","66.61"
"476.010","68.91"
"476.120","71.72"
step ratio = 0.99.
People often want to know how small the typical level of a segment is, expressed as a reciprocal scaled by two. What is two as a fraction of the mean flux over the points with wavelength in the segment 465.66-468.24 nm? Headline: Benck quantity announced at 0.0314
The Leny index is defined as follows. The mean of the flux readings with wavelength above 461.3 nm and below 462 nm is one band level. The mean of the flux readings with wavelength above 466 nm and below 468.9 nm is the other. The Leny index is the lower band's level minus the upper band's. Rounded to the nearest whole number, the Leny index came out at 12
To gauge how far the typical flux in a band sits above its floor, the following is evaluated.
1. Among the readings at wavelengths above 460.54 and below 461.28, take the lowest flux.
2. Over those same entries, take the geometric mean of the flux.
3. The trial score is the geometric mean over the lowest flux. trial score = 1.02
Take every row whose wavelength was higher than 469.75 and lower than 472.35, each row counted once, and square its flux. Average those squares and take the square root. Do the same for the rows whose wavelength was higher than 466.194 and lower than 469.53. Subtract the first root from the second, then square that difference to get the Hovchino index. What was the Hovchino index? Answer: 20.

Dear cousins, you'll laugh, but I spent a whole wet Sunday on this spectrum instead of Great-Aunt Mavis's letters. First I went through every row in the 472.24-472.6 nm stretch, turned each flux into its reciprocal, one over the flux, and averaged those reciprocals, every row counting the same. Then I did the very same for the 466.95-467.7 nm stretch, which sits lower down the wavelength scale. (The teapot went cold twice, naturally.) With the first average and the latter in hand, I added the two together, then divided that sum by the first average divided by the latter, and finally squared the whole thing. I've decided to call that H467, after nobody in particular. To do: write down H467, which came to 0.0011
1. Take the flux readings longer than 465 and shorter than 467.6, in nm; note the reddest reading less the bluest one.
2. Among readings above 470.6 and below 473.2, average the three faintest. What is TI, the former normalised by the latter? 0.0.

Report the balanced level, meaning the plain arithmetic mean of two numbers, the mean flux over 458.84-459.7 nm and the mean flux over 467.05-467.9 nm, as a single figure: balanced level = 62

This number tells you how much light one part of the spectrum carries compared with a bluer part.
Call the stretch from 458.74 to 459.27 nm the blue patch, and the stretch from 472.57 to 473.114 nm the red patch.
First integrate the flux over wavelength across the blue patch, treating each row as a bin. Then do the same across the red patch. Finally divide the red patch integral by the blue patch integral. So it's 1.02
